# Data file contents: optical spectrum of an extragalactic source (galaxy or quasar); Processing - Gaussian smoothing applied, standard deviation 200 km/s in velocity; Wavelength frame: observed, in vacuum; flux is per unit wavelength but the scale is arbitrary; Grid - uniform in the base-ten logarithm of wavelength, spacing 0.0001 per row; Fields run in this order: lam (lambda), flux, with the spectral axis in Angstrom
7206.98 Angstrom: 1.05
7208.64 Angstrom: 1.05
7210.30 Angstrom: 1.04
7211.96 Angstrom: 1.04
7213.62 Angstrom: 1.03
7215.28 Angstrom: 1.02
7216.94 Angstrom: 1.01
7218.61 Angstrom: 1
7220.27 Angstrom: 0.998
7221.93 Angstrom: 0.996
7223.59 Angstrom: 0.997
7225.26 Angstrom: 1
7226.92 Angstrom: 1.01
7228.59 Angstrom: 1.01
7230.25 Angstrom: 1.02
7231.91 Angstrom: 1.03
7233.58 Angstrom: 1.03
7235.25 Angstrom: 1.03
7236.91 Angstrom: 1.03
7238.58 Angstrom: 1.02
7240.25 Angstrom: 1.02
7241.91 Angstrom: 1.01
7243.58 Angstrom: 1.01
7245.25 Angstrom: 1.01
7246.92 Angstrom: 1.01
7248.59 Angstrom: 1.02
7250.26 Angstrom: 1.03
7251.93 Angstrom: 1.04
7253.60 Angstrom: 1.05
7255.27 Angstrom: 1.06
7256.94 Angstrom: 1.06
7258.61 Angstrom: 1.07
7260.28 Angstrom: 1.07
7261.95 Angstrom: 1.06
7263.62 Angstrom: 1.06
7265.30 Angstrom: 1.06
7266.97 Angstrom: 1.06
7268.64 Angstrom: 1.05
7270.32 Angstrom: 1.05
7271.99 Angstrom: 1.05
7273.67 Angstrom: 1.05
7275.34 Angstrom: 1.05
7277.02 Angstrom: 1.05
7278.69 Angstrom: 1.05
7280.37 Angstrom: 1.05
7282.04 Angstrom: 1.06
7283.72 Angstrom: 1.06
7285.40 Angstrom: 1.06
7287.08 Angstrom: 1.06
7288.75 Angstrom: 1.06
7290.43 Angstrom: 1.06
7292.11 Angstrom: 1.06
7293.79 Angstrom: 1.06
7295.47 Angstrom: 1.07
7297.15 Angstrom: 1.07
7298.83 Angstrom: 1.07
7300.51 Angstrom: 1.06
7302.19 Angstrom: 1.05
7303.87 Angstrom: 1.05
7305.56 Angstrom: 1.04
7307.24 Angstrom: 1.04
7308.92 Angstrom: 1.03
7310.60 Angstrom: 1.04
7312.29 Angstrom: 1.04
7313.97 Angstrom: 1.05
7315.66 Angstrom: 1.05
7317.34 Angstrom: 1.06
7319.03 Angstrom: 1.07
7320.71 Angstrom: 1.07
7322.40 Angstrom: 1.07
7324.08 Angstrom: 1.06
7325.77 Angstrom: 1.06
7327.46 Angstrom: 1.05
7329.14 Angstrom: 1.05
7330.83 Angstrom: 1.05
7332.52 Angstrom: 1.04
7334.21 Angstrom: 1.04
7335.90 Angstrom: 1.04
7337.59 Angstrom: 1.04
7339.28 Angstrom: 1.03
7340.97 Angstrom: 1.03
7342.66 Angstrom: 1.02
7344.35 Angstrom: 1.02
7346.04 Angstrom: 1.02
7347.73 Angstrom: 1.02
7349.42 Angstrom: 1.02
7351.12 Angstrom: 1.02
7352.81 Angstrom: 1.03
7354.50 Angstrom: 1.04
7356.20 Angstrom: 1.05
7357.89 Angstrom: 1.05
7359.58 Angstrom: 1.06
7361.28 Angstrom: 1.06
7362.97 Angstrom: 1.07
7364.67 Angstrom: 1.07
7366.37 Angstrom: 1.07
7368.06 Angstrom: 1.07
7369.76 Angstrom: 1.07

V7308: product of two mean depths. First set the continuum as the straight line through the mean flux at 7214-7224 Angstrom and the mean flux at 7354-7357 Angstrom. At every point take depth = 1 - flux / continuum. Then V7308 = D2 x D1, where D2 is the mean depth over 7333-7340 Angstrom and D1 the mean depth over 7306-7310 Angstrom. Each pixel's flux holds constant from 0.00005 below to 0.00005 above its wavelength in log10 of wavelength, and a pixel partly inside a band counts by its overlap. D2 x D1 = 0.0000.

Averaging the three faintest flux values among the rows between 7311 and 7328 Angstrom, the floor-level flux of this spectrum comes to 1.05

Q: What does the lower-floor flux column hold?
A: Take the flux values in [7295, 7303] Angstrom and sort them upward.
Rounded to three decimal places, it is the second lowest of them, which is 1.060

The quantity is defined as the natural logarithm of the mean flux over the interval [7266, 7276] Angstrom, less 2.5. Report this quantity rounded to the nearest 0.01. -2.45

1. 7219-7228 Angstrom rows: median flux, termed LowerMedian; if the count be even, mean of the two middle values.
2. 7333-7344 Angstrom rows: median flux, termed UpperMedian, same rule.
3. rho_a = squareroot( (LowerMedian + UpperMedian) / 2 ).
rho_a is 1.01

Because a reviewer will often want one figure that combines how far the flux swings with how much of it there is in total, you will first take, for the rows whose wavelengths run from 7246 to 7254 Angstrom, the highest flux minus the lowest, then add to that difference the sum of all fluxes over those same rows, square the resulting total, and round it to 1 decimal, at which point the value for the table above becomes 26.9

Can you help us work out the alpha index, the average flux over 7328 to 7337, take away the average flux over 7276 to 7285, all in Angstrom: -0.010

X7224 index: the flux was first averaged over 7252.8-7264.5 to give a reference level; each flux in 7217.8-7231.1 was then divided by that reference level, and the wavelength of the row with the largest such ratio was 7230.25 Angstrom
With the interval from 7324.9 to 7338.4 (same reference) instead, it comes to 7325.77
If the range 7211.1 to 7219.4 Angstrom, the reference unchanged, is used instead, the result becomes 7211.96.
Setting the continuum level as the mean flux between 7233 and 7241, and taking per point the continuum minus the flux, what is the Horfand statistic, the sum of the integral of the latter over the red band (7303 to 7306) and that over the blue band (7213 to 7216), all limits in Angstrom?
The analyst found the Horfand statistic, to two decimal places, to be -0.06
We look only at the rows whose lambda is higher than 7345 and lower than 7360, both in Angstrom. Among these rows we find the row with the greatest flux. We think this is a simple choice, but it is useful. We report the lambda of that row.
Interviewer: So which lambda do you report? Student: 7359.58 Angstrom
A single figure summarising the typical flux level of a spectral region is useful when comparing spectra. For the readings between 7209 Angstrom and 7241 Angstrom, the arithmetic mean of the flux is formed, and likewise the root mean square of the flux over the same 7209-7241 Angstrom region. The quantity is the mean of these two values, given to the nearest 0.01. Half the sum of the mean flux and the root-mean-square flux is 1.02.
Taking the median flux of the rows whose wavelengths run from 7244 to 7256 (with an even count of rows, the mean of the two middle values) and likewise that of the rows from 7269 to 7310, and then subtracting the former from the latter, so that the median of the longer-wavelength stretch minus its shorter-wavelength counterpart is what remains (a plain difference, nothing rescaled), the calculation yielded 0.025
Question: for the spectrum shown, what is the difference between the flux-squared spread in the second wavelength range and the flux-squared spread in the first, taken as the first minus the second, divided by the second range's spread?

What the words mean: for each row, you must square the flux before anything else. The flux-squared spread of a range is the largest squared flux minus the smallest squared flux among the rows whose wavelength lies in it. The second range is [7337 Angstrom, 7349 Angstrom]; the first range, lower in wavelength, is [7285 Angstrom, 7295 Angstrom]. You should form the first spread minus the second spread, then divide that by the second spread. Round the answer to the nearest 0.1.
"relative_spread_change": -1.0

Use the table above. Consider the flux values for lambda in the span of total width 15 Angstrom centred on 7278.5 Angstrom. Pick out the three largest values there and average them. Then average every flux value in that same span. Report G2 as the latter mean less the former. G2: -0.0067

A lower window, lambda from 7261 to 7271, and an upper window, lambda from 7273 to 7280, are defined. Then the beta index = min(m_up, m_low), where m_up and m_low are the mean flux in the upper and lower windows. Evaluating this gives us 1.05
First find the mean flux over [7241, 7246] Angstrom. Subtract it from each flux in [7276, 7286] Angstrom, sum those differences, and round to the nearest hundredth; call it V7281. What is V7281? 0.27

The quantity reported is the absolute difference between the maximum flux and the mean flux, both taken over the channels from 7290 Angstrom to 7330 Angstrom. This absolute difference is 0.015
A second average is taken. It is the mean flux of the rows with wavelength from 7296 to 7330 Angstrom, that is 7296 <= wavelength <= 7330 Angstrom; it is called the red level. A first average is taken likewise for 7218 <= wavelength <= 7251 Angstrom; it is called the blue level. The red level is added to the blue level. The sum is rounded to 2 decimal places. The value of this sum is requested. 2.07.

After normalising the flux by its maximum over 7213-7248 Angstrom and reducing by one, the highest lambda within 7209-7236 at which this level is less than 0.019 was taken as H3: 7235.25 Angstrom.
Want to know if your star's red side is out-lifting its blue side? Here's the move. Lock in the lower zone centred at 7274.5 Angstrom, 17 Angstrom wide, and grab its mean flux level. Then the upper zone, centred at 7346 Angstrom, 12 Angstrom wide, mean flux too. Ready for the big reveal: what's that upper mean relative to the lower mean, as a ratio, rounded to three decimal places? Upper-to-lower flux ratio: 0.971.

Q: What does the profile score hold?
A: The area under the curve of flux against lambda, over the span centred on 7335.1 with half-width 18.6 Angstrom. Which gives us 38.7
